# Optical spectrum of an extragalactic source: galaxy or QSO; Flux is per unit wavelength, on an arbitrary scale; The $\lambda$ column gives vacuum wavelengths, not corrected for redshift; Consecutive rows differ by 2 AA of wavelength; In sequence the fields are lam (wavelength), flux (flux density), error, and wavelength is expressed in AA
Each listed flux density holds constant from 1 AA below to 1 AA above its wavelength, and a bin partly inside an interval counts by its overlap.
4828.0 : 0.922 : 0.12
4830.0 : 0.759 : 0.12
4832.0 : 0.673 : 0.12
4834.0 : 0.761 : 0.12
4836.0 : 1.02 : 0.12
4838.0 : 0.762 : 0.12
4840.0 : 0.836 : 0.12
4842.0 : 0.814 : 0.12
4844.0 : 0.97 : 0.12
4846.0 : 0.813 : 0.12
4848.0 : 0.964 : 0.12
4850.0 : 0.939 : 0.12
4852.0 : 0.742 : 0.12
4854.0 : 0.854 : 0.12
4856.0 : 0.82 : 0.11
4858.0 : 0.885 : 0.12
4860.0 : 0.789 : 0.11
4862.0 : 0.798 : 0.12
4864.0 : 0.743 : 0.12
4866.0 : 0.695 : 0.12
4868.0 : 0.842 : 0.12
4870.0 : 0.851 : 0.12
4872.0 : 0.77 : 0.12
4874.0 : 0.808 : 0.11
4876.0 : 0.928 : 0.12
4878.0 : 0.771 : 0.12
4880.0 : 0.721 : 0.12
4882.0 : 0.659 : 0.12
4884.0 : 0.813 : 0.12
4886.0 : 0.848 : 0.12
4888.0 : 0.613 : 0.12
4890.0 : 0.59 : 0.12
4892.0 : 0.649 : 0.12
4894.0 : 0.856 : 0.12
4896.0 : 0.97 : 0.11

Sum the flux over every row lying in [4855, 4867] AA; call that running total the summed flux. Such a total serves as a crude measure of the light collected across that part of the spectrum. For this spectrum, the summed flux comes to 4.7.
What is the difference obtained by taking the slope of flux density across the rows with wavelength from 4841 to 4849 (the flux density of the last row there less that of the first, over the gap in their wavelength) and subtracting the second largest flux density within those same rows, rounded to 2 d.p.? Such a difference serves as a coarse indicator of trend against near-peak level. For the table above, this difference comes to -0.94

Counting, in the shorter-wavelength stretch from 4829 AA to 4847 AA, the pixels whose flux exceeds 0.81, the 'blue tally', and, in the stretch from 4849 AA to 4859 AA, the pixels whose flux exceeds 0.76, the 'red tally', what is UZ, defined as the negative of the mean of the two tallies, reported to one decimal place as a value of -4.5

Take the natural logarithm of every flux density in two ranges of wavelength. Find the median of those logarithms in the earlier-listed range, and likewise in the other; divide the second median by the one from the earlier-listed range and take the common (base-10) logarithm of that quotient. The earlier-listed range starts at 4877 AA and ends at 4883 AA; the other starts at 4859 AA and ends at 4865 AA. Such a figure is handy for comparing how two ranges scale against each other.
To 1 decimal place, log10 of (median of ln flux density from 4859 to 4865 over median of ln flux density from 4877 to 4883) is -0.1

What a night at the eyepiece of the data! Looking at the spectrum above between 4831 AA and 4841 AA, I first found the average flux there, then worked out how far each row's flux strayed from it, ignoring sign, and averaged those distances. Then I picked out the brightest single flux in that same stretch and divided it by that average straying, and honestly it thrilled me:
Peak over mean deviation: 10.8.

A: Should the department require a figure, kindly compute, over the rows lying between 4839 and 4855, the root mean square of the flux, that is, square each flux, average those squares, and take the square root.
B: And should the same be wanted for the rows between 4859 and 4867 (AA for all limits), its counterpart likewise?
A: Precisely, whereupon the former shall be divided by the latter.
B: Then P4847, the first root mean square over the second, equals 1.15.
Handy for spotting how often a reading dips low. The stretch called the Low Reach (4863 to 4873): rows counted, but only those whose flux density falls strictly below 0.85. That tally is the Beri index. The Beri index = 4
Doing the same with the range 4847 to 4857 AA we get 2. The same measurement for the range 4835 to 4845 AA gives 3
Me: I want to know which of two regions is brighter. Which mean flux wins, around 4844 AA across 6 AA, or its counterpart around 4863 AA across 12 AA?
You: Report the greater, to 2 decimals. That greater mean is 0.87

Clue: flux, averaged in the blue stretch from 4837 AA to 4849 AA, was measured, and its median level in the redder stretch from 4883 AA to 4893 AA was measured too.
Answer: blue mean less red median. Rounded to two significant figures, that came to 0.21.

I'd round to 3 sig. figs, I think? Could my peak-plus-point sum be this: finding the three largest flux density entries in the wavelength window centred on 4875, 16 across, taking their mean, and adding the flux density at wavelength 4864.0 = 1.62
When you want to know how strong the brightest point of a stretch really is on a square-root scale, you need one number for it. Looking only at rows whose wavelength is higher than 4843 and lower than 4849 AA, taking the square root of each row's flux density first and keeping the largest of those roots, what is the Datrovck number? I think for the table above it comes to 0.98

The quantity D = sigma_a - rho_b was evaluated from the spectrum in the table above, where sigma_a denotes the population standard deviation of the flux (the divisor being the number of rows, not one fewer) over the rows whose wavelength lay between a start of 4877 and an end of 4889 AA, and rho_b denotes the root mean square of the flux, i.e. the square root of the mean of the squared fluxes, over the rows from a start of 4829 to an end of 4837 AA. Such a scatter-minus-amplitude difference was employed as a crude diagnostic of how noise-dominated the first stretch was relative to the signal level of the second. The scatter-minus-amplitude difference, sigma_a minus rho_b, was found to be -0.731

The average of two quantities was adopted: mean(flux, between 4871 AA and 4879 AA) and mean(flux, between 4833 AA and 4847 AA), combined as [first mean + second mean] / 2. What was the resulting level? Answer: 0.84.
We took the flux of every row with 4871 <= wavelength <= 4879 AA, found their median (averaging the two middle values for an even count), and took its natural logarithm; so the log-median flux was -0.24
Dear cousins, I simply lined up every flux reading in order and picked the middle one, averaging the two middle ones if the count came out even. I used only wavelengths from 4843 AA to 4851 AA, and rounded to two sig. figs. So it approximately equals 0.95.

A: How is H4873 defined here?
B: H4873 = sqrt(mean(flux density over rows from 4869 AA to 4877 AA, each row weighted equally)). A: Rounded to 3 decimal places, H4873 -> 0.916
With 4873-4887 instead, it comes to 0.890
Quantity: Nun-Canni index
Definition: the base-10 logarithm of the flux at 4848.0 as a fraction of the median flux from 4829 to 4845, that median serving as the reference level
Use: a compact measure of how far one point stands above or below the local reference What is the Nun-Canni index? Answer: 0.09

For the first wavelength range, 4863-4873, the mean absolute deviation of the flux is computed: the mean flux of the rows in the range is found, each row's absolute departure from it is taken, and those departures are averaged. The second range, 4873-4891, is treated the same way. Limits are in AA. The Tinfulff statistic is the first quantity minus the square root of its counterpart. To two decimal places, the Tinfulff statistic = -0.25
